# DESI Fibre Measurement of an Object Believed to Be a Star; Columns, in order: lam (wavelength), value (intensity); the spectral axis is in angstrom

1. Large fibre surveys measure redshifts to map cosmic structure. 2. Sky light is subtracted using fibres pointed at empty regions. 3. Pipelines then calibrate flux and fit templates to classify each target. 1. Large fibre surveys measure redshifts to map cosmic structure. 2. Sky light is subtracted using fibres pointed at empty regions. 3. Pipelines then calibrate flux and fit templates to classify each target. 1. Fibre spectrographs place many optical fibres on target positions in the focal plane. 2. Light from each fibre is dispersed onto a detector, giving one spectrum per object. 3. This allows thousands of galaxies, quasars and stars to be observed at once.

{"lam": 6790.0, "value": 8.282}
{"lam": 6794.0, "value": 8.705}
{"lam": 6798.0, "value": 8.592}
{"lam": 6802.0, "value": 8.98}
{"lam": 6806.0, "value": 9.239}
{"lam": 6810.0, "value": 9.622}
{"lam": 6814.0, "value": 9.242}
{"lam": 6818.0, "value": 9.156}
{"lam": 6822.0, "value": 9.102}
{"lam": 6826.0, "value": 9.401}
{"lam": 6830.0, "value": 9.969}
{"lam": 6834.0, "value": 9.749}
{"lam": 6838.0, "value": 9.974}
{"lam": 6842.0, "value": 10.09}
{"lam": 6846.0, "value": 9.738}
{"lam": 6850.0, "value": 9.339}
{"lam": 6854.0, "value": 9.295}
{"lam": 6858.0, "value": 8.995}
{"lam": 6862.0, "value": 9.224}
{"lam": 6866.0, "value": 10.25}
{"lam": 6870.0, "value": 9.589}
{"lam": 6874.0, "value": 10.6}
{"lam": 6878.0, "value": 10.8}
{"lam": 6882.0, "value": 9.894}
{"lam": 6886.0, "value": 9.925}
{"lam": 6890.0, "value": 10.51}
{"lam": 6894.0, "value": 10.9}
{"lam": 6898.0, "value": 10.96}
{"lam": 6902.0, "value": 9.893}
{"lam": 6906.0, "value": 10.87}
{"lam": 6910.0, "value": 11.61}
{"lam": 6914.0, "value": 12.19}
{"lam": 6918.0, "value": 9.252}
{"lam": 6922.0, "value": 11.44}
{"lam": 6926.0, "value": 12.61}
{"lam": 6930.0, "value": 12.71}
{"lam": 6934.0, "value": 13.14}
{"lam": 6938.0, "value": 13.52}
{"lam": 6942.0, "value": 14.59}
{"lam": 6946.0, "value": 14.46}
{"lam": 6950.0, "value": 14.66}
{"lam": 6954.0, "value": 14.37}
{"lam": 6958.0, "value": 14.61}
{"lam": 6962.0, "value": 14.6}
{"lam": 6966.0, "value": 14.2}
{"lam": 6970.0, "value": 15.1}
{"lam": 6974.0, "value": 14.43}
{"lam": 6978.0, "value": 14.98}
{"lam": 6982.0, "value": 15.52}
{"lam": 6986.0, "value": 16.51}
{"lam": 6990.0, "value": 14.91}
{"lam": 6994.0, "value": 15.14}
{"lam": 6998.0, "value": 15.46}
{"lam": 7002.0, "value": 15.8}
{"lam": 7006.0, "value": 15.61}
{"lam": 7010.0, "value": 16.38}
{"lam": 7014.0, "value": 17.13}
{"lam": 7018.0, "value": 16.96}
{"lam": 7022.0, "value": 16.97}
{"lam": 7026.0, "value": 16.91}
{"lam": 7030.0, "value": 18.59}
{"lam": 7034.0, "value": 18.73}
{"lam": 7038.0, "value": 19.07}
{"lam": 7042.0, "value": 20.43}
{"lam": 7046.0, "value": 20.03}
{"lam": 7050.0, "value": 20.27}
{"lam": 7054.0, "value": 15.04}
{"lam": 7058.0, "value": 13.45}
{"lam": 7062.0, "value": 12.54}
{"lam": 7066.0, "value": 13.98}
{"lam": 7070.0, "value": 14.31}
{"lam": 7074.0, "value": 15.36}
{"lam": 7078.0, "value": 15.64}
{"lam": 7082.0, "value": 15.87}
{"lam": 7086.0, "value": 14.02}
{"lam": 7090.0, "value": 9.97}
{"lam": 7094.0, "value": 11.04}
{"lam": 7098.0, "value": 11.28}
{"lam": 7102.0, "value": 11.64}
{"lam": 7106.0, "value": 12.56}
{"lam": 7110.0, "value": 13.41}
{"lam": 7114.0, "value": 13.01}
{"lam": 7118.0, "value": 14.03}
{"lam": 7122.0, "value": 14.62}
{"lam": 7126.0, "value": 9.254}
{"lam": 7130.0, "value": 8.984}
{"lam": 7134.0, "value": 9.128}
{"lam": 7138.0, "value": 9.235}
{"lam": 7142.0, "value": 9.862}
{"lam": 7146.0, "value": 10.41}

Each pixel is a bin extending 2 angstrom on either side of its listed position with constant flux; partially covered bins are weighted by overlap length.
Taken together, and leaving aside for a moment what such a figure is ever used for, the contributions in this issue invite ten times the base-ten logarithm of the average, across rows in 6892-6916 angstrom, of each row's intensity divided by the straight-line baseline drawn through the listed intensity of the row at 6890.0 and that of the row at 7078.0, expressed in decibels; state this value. 0.1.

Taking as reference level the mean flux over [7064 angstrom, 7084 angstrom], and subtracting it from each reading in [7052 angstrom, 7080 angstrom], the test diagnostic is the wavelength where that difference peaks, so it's 7078.0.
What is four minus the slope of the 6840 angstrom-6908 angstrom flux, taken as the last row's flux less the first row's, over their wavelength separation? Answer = 3.99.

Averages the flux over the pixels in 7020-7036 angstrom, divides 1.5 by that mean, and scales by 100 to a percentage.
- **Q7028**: 8.4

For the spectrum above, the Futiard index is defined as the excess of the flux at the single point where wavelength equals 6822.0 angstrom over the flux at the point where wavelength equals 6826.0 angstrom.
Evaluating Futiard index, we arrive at 0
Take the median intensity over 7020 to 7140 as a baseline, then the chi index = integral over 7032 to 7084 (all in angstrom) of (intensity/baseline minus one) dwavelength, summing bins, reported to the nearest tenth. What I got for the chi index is 9.2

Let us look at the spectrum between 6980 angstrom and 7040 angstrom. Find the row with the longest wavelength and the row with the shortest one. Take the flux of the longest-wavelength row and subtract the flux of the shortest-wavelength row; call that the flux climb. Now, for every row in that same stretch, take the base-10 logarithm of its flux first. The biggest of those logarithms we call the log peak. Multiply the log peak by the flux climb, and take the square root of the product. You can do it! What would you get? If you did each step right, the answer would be 2.13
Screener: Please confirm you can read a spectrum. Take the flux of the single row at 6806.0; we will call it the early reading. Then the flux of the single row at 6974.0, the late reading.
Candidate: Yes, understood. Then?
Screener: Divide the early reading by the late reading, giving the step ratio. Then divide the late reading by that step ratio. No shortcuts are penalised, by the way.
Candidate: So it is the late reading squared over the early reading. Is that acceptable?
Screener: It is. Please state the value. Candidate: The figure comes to 22.5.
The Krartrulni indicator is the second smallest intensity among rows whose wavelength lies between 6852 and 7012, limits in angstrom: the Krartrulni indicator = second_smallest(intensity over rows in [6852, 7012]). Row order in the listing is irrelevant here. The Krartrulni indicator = 9.224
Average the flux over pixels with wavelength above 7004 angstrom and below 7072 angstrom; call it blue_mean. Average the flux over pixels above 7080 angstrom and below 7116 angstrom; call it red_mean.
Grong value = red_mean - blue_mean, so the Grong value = -4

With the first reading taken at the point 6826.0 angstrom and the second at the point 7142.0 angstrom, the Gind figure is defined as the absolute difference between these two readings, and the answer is 0.5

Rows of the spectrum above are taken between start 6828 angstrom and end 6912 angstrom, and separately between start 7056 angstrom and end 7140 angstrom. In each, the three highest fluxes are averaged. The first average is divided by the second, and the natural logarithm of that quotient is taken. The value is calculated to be -0.337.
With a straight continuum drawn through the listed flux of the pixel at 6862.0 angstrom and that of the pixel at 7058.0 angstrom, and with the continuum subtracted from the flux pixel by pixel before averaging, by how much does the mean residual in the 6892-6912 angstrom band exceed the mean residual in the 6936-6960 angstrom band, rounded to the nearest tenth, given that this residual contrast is -2.5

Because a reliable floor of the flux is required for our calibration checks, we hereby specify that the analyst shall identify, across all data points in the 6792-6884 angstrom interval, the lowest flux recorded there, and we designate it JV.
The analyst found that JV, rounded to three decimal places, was 8.592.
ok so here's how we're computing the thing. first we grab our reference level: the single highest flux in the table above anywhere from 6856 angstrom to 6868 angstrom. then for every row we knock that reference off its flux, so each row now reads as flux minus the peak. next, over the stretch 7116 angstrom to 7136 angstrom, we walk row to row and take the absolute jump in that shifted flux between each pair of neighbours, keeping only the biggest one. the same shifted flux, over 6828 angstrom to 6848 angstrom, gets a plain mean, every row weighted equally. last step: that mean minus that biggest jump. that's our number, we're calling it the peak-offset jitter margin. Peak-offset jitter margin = -5.7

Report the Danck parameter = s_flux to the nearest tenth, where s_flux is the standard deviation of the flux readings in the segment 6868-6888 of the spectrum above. 0.5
